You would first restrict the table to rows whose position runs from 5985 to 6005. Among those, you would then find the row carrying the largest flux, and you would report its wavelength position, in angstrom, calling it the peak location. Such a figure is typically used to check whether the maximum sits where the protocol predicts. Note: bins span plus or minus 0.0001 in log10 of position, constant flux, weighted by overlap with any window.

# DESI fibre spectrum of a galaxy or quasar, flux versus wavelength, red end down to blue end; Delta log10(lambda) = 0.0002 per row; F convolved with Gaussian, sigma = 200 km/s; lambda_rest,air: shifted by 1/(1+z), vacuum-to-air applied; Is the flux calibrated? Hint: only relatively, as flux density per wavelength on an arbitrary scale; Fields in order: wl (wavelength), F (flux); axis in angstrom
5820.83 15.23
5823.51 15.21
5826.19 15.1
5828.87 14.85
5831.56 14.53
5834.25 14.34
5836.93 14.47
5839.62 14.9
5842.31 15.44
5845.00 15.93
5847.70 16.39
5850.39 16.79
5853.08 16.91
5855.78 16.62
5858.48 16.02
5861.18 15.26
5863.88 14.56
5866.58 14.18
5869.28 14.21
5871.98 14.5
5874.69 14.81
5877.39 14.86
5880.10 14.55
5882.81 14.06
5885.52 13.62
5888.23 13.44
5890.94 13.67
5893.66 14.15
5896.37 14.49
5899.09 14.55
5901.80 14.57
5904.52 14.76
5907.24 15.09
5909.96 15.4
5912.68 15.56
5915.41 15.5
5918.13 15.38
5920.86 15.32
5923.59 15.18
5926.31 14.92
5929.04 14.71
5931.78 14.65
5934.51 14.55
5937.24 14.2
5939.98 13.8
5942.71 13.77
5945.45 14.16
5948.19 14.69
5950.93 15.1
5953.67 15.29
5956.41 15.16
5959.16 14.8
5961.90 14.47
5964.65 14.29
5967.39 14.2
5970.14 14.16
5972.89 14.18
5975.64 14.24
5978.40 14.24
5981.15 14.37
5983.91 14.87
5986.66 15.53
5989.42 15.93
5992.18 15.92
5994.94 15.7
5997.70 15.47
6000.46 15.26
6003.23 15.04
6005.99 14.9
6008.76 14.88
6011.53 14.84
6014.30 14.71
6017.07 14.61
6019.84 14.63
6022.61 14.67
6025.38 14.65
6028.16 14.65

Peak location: 5989.42 angstrom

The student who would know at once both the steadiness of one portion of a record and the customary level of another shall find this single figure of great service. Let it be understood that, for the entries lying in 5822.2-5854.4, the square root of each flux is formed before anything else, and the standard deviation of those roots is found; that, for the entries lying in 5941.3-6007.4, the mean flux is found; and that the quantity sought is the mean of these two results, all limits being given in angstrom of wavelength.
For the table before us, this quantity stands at 7.47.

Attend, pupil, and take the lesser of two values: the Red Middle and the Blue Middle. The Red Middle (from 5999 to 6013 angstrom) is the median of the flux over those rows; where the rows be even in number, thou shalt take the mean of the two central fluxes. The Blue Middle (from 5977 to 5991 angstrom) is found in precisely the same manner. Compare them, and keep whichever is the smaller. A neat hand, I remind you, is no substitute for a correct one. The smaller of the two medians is 14.9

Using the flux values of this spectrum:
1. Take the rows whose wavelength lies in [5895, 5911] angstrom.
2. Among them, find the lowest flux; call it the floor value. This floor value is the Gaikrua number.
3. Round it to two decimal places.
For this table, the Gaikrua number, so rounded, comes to 14.49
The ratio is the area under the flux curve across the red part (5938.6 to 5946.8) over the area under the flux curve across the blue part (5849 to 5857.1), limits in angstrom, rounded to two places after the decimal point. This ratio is 0.84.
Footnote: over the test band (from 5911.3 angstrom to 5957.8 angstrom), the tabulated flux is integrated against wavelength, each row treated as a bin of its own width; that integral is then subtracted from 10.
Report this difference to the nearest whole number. -679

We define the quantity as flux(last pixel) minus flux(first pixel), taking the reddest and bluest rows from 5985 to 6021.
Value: -0.9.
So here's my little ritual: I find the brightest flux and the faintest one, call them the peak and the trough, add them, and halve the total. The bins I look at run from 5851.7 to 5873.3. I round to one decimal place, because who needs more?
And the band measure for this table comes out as 15.5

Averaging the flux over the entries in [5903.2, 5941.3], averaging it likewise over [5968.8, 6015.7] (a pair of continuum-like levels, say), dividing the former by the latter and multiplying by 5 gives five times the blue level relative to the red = 4.99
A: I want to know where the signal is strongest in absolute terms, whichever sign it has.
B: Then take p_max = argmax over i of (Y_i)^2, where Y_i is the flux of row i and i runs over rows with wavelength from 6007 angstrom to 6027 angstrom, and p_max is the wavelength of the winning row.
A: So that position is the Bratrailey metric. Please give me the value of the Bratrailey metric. 6008.76 angstrom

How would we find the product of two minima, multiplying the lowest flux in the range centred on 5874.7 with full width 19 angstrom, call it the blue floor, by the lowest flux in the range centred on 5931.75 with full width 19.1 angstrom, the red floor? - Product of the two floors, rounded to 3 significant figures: 194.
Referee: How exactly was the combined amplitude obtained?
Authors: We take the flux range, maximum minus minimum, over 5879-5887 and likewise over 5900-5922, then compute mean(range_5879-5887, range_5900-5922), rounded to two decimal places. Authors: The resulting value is 0.96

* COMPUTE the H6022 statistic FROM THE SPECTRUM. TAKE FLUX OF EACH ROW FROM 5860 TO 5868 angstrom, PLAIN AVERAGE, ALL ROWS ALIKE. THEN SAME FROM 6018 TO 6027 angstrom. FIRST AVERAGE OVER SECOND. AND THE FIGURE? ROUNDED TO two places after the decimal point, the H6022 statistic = 1.00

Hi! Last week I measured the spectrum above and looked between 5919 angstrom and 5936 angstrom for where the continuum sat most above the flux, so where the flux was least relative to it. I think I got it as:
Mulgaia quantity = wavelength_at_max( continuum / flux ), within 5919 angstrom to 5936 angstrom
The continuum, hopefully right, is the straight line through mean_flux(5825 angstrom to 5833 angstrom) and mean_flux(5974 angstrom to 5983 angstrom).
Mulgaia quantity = 5934.51 angstrom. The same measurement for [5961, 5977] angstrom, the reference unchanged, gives 5970.14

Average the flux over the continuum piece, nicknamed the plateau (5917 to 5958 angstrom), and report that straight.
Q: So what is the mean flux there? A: 14.7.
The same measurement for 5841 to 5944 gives 14.9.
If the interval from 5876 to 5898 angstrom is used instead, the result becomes 14.1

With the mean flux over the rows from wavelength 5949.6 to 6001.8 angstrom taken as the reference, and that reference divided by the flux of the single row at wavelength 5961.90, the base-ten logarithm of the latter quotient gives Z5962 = 0.013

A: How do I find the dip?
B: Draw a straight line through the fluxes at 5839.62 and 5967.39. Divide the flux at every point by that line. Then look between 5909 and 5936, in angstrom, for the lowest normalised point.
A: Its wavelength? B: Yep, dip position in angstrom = 5934.51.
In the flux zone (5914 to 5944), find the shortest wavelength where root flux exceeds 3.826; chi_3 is 5915.41 angstrom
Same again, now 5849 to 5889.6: 5850.39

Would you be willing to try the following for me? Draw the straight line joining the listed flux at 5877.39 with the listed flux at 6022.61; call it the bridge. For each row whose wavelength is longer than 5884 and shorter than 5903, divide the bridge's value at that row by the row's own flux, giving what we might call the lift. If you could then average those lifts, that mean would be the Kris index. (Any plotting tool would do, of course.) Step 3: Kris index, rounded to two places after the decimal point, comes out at 1.06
